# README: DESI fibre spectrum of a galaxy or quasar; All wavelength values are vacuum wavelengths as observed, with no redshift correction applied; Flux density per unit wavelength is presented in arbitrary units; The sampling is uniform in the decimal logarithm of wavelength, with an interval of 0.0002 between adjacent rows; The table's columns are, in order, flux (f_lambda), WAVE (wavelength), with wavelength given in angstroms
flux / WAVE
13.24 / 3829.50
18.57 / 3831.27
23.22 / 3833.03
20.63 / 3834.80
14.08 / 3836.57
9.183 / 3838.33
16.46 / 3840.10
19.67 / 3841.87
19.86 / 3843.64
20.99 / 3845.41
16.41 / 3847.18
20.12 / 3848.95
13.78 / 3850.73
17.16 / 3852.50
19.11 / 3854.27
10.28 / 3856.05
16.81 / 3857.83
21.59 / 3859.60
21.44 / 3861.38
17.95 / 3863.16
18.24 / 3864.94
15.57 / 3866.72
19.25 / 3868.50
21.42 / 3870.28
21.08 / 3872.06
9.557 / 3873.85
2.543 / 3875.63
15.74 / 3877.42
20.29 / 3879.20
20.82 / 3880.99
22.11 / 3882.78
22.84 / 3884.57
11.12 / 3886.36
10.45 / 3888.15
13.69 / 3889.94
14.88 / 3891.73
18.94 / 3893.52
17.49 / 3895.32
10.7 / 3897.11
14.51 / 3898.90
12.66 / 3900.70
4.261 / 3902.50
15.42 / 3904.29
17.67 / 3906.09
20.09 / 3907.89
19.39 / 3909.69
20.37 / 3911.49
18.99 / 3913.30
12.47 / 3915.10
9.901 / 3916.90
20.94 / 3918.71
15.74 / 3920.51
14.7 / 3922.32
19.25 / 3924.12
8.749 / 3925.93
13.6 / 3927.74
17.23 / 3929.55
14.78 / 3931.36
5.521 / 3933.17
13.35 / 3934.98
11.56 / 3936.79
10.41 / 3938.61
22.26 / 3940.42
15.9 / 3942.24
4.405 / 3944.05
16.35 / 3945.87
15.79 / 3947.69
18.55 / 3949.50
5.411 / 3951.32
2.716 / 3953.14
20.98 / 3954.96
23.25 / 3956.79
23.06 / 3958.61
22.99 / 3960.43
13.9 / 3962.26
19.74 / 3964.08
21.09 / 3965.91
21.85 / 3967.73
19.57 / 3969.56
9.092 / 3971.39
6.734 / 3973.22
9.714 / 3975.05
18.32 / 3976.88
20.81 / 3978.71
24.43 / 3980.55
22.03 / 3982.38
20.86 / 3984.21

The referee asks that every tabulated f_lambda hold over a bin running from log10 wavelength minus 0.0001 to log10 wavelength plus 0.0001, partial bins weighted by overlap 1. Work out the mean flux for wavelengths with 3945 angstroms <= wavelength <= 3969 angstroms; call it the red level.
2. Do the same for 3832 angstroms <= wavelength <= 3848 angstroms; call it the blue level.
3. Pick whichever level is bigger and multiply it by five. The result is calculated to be 89.2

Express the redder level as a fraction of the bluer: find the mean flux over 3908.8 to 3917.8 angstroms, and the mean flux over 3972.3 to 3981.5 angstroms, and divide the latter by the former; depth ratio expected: 0.99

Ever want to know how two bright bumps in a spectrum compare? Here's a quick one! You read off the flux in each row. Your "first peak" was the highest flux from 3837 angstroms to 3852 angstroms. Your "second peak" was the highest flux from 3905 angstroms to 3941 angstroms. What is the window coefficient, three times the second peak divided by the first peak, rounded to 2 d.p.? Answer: 3.18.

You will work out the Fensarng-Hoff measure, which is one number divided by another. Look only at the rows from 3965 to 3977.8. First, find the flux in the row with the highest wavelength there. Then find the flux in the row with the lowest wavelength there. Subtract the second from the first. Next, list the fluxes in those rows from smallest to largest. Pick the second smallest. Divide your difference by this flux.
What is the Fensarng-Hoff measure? -0.3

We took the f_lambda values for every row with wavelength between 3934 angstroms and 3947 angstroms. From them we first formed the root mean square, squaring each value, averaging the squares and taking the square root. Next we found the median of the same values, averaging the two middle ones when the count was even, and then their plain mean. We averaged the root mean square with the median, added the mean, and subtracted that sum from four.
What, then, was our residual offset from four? -23.3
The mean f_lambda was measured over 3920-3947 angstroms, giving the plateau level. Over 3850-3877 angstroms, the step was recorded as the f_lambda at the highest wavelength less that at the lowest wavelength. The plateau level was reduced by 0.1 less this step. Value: 2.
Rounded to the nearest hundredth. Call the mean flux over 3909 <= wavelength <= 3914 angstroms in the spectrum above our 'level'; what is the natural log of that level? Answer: 2.97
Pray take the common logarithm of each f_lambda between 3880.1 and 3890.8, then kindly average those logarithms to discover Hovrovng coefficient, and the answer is 1.20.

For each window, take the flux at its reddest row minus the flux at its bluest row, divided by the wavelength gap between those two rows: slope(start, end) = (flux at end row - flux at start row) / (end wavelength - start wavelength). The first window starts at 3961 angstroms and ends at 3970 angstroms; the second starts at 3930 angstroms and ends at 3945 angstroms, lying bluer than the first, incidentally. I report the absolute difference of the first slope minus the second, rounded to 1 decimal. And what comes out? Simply 1.6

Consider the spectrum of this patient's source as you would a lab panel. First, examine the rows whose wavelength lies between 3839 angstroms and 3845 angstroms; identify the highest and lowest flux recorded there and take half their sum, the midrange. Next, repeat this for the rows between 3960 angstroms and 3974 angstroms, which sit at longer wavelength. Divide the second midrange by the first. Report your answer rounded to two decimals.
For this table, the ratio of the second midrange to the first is 0.82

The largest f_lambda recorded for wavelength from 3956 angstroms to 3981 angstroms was 24.43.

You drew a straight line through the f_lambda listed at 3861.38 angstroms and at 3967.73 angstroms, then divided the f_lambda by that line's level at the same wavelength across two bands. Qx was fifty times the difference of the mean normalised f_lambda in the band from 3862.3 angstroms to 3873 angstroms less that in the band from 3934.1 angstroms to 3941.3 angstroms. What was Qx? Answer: 11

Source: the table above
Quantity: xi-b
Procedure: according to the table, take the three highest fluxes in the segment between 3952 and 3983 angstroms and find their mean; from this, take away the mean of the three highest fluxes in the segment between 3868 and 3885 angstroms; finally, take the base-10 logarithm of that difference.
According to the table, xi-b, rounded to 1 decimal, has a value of 0.2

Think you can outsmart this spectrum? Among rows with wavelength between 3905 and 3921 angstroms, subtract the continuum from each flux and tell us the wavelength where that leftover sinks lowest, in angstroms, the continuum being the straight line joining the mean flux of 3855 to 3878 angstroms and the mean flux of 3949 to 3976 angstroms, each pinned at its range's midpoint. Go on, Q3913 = 3916.90 angstroms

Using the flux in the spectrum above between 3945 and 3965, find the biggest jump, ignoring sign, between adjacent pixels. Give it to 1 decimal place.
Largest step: 18.3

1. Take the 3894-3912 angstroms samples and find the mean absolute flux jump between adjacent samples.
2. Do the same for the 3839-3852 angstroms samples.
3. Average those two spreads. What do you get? 3.73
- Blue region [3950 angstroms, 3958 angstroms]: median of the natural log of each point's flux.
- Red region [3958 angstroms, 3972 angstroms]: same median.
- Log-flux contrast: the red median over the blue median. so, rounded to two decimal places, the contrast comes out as 1.27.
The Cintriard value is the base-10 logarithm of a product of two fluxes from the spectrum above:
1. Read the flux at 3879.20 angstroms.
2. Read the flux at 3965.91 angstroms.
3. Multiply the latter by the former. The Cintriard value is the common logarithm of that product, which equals 2.6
